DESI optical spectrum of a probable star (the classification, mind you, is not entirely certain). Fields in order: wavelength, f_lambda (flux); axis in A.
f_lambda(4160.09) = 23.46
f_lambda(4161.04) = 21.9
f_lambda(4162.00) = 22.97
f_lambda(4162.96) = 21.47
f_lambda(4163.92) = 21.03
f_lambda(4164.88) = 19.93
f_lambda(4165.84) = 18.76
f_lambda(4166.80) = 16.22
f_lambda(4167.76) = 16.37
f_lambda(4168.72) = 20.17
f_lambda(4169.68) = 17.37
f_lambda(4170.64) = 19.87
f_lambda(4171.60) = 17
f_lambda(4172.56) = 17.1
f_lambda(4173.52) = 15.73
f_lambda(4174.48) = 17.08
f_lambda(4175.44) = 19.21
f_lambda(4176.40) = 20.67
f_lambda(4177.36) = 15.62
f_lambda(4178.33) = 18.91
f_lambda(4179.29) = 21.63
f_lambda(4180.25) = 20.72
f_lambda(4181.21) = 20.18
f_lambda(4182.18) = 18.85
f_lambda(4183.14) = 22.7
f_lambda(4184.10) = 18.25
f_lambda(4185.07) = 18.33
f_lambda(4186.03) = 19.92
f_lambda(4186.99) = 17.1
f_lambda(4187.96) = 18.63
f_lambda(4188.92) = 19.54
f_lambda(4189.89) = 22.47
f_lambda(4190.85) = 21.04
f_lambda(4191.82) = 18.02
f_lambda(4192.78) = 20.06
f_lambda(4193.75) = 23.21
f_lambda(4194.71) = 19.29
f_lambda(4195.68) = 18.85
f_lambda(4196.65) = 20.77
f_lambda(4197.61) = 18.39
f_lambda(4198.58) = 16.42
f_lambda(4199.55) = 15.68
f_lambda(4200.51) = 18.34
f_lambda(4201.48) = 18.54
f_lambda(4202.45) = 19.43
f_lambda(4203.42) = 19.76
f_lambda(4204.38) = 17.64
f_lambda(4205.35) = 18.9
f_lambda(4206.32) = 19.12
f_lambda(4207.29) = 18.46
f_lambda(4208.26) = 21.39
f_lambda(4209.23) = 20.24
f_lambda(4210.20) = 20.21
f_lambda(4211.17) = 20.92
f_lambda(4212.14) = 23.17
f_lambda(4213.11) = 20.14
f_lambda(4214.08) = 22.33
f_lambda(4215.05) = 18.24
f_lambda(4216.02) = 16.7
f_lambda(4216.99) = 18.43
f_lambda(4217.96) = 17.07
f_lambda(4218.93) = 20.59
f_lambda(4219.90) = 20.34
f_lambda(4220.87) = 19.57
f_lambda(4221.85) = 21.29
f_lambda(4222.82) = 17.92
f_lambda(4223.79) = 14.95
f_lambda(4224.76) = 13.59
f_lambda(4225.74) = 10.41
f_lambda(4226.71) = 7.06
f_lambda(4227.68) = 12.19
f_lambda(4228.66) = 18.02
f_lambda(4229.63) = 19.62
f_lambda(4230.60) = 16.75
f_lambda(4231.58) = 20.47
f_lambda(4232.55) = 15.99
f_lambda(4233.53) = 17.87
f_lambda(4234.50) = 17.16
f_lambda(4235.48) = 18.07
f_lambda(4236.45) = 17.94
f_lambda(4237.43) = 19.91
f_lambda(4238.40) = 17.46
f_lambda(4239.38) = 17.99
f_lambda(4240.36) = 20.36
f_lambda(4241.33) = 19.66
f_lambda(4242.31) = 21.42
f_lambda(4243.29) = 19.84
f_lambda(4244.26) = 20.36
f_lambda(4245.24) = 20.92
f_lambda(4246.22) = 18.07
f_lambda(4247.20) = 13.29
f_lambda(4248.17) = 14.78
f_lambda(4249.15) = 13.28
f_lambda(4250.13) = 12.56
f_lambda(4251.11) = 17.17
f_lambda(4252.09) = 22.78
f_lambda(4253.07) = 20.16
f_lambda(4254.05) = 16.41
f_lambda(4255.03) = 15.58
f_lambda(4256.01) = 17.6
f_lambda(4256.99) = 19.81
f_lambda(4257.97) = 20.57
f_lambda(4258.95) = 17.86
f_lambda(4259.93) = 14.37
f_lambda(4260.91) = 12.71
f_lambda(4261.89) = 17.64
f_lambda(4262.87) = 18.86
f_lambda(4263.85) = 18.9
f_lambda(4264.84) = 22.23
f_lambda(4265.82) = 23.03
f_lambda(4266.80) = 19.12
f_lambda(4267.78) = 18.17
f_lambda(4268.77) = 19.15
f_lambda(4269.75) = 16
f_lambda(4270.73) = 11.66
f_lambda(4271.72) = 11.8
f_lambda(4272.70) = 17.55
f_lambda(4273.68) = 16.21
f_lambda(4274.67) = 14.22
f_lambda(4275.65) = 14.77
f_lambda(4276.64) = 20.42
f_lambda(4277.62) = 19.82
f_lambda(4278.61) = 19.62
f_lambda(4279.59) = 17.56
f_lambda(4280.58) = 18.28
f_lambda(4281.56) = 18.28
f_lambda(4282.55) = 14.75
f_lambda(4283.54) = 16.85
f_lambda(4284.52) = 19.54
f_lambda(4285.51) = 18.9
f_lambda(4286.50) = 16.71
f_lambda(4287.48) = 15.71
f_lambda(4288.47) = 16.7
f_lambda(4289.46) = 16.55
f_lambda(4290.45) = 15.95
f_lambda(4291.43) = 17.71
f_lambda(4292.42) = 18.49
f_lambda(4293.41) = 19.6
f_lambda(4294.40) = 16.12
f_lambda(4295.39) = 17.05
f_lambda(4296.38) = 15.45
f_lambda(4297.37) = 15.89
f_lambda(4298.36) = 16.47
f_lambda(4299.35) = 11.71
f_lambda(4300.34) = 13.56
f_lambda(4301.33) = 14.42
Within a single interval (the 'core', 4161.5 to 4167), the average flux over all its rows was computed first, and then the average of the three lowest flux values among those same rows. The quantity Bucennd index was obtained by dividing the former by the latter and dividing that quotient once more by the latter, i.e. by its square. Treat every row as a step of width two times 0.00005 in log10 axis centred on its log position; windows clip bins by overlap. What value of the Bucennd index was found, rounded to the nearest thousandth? 0.060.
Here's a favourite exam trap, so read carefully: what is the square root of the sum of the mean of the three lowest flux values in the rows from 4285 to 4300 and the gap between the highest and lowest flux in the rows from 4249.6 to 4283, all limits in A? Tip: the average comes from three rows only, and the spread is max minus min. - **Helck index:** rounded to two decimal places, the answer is 5.07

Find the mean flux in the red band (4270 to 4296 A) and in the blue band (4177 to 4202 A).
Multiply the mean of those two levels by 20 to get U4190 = 362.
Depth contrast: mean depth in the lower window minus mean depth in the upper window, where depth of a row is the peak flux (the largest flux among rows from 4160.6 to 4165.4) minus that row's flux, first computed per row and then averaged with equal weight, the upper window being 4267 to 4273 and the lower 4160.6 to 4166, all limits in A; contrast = -5.3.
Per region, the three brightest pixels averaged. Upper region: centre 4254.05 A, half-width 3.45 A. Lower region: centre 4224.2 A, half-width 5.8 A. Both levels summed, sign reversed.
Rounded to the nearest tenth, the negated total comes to -41.7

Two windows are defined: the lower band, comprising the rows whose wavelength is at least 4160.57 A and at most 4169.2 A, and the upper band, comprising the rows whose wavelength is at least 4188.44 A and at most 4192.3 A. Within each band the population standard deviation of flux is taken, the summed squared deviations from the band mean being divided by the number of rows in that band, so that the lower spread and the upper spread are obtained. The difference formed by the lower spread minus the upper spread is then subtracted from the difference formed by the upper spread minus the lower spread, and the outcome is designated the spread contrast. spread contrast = -1.1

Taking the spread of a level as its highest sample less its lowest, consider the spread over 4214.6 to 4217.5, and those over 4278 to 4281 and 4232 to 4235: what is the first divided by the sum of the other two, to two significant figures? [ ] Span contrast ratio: 0.44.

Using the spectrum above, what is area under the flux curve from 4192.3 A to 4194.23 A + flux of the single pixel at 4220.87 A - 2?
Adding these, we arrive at 59.3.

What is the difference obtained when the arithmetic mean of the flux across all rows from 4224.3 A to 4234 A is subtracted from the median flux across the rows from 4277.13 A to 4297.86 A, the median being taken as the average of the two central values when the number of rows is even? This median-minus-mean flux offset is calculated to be 1.9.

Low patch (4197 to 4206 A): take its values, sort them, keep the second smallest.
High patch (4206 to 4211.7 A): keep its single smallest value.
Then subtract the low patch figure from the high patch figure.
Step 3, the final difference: 2.0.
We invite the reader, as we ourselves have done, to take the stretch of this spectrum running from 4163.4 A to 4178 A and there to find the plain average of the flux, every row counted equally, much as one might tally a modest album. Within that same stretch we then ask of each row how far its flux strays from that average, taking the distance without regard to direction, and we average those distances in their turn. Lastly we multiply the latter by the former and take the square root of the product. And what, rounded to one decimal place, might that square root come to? 5.5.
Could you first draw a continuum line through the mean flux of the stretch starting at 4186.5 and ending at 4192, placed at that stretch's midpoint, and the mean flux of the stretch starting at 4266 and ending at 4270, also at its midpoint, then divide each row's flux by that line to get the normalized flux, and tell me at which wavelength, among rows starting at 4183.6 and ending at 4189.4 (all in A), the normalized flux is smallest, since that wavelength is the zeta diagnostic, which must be 4186.99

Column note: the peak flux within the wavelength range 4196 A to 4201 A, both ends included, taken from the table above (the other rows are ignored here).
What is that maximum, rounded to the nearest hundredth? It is 20.77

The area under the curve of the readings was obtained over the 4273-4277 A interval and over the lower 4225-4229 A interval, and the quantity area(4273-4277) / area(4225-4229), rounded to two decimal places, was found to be 1.39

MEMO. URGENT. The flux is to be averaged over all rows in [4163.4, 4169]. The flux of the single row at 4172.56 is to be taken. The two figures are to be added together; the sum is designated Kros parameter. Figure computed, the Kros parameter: 35.8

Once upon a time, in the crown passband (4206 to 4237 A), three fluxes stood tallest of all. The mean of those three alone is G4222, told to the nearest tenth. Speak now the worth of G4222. 22.3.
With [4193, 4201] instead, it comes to 21.1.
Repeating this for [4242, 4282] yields 22.7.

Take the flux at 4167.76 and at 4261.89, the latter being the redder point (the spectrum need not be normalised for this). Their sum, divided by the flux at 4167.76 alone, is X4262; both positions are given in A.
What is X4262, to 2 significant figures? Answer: 2.1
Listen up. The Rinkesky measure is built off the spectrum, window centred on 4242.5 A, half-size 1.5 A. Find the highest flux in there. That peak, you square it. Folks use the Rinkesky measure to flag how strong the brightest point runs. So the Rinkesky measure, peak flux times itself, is 459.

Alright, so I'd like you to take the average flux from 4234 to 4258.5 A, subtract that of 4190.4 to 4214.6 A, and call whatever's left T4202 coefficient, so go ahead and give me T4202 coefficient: -1.5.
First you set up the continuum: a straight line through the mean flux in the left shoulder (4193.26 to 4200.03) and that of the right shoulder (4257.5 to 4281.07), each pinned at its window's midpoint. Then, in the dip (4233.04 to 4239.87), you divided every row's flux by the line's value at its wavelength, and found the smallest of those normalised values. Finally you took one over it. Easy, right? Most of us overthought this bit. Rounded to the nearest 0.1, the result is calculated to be 1.1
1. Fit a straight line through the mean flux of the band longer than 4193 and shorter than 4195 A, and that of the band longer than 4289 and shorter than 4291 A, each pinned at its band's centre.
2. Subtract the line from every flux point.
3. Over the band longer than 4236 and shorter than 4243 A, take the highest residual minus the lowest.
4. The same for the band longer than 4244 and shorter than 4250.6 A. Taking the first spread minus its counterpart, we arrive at -3.9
